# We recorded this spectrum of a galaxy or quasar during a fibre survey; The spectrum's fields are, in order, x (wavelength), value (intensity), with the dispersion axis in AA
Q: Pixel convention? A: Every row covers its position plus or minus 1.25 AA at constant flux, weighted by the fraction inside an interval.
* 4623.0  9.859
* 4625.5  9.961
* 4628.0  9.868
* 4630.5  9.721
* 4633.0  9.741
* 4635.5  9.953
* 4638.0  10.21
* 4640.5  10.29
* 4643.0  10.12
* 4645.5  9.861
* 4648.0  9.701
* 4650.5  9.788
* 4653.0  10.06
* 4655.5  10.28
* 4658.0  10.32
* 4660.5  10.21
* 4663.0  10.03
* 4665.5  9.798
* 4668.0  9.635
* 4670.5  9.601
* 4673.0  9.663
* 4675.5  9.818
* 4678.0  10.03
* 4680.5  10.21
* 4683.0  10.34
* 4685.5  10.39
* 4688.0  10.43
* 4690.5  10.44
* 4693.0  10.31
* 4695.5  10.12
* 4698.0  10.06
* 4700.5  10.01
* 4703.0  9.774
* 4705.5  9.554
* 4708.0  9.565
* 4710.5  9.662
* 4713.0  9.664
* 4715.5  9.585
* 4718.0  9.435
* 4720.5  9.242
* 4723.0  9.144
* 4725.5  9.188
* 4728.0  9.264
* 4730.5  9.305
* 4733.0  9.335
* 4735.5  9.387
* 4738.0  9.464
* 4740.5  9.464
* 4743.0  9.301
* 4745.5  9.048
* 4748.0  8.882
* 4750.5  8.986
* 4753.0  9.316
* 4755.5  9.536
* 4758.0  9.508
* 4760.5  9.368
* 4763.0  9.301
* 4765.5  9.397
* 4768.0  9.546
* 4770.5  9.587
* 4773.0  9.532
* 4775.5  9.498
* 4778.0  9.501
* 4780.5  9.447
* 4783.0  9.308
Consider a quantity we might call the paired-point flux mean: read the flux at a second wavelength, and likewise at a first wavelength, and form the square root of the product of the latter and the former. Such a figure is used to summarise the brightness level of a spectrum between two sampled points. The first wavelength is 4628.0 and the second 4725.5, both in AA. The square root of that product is 9.5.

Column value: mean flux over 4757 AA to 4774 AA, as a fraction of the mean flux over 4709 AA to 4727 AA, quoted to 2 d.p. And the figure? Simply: 1.00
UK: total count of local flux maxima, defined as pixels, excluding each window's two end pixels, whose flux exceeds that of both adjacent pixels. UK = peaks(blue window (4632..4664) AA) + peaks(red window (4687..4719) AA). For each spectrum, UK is 4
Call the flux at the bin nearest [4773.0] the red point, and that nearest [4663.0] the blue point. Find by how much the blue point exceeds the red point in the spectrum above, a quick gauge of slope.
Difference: 0.5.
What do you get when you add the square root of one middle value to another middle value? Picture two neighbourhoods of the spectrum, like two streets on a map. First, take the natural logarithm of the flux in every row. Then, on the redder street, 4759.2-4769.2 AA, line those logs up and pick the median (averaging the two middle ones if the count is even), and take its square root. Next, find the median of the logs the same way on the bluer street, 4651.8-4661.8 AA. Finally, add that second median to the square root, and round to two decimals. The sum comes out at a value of 3.82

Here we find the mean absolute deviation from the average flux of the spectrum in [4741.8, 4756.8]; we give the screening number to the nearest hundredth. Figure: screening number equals 0.21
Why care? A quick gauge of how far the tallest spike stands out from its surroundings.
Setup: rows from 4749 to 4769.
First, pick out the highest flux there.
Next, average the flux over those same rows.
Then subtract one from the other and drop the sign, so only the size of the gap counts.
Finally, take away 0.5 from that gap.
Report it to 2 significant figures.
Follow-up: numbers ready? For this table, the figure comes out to -0.32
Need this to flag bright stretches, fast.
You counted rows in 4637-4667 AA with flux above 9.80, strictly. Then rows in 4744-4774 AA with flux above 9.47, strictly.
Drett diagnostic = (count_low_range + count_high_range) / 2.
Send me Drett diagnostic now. 7.0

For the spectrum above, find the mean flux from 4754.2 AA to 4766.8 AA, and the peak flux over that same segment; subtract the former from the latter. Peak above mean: 0.11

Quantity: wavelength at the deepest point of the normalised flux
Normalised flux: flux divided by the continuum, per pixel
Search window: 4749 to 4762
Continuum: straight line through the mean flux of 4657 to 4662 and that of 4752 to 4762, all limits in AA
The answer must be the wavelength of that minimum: 4750.5 AA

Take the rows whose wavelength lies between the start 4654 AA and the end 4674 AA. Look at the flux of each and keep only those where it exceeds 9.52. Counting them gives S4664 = 8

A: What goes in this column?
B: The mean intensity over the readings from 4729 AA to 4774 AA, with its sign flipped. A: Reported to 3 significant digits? -9.35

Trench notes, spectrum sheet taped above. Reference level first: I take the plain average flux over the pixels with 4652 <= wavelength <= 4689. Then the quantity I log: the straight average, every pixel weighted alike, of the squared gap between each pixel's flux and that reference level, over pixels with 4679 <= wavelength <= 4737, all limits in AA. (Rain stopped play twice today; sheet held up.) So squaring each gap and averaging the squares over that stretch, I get 0.28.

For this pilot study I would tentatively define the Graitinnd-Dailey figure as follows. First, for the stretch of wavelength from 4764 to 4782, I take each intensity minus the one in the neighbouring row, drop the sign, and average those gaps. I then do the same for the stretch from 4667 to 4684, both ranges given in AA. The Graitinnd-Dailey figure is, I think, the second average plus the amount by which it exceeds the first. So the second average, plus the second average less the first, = 0.20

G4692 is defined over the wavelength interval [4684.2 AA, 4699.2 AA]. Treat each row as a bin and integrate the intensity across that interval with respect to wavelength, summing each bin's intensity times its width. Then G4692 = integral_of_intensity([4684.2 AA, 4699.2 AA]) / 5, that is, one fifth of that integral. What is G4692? 30.9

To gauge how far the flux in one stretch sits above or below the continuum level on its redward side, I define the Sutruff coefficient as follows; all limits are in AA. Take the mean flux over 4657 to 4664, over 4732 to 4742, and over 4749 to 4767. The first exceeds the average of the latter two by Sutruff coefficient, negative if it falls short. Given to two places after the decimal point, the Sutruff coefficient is 0.81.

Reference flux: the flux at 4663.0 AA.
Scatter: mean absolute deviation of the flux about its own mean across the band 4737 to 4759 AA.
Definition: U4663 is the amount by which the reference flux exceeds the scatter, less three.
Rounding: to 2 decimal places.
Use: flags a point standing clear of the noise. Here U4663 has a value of 6.83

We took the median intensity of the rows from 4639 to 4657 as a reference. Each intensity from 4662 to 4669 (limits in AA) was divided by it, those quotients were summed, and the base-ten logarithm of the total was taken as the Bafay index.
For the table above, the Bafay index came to 0.467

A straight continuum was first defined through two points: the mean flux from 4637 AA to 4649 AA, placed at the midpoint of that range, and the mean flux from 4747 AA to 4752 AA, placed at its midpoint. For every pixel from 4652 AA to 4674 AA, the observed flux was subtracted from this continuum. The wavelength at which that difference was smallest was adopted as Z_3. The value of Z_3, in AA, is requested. 4658.0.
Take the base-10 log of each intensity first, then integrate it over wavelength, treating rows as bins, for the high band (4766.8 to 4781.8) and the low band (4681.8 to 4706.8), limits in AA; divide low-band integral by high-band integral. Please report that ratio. 1.71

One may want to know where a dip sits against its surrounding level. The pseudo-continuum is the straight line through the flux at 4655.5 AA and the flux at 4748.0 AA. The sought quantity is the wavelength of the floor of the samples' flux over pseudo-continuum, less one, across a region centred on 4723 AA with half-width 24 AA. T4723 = 4723.0 AA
